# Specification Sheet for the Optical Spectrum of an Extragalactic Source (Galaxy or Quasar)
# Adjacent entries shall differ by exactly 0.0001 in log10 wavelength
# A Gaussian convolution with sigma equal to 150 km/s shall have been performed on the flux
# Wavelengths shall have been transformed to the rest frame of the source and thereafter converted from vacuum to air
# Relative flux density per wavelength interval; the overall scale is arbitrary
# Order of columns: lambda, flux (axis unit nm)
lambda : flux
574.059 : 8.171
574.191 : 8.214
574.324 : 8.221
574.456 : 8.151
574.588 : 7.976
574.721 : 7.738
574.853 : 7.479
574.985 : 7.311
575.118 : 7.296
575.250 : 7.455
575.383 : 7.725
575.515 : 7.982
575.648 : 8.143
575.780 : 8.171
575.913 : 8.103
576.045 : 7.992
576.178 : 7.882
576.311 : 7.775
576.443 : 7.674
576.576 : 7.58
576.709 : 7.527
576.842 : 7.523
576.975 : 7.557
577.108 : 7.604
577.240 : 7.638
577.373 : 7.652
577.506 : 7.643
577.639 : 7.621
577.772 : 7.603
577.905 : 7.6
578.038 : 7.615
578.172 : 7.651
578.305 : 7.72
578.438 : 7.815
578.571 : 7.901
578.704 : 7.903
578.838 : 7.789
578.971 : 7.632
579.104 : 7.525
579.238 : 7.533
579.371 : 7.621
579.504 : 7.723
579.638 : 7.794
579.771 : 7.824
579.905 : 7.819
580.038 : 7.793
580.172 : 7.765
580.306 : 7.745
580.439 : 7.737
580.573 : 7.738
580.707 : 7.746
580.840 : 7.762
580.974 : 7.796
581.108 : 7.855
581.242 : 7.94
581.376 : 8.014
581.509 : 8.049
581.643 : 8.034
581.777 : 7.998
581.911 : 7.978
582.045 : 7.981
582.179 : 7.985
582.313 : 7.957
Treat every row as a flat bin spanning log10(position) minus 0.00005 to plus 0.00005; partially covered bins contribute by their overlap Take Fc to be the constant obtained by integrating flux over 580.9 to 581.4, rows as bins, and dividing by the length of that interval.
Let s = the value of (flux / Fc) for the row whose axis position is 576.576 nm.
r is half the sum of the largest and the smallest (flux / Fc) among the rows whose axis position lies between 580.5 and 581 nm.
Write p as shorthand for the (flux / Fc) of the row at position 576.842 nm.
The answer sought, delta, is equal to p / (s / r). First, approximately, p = 0.96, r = 0.99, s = 0.96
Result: 0.98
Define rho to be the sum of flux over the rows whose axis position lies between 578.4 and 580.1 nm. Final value 101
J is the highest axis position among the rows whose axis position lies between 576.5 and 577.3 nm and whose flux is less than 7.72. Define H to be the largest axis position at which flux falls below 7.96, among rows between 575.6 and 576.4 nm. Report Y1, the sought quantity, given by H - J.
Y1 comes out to -0.93 nm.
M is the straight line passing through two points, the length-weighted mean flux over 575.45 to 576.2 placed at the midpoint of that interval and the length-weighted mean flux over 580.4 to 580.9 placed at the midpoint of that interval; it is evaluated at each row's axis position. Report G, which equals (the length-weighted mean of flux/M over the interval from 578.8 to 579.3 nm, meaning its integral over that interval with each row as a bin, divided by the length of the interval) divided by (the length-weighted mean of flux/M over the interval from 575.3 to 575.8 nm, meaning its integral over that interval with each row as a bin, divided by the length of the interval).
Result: 0.98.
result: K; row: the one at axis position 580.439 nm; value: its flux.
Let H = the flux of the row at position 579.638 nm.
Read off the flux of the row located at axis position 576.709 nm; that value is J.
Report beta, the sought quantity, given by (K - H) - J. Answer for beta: -7.6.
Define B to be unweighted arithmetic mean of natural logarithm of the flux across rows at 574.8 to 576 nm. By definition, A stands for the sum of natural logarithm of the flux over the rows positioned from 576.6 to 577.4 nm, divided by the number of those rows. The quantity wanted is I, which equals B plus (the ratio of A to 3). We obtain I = 2.72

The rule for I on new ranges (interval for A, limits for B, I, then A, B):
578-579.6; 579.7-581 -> 2.73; 2.04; 2.05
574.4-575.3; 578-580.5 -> 2.72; 2.03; 2.05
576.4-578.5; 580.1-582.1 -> 2.74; 2.03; 2.06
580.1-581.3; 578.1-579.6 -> 2.73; 2.05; 2.04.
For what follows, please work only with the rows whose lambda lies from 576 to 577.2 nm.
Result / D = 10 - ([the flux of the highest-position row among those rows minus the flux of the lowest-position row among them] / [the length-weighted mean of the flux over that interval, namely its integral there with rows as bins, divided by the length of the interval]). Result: 10.1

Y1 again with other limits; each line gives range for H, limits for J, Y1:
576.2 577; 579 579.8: -2.40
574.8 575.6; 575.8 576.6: -1.19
